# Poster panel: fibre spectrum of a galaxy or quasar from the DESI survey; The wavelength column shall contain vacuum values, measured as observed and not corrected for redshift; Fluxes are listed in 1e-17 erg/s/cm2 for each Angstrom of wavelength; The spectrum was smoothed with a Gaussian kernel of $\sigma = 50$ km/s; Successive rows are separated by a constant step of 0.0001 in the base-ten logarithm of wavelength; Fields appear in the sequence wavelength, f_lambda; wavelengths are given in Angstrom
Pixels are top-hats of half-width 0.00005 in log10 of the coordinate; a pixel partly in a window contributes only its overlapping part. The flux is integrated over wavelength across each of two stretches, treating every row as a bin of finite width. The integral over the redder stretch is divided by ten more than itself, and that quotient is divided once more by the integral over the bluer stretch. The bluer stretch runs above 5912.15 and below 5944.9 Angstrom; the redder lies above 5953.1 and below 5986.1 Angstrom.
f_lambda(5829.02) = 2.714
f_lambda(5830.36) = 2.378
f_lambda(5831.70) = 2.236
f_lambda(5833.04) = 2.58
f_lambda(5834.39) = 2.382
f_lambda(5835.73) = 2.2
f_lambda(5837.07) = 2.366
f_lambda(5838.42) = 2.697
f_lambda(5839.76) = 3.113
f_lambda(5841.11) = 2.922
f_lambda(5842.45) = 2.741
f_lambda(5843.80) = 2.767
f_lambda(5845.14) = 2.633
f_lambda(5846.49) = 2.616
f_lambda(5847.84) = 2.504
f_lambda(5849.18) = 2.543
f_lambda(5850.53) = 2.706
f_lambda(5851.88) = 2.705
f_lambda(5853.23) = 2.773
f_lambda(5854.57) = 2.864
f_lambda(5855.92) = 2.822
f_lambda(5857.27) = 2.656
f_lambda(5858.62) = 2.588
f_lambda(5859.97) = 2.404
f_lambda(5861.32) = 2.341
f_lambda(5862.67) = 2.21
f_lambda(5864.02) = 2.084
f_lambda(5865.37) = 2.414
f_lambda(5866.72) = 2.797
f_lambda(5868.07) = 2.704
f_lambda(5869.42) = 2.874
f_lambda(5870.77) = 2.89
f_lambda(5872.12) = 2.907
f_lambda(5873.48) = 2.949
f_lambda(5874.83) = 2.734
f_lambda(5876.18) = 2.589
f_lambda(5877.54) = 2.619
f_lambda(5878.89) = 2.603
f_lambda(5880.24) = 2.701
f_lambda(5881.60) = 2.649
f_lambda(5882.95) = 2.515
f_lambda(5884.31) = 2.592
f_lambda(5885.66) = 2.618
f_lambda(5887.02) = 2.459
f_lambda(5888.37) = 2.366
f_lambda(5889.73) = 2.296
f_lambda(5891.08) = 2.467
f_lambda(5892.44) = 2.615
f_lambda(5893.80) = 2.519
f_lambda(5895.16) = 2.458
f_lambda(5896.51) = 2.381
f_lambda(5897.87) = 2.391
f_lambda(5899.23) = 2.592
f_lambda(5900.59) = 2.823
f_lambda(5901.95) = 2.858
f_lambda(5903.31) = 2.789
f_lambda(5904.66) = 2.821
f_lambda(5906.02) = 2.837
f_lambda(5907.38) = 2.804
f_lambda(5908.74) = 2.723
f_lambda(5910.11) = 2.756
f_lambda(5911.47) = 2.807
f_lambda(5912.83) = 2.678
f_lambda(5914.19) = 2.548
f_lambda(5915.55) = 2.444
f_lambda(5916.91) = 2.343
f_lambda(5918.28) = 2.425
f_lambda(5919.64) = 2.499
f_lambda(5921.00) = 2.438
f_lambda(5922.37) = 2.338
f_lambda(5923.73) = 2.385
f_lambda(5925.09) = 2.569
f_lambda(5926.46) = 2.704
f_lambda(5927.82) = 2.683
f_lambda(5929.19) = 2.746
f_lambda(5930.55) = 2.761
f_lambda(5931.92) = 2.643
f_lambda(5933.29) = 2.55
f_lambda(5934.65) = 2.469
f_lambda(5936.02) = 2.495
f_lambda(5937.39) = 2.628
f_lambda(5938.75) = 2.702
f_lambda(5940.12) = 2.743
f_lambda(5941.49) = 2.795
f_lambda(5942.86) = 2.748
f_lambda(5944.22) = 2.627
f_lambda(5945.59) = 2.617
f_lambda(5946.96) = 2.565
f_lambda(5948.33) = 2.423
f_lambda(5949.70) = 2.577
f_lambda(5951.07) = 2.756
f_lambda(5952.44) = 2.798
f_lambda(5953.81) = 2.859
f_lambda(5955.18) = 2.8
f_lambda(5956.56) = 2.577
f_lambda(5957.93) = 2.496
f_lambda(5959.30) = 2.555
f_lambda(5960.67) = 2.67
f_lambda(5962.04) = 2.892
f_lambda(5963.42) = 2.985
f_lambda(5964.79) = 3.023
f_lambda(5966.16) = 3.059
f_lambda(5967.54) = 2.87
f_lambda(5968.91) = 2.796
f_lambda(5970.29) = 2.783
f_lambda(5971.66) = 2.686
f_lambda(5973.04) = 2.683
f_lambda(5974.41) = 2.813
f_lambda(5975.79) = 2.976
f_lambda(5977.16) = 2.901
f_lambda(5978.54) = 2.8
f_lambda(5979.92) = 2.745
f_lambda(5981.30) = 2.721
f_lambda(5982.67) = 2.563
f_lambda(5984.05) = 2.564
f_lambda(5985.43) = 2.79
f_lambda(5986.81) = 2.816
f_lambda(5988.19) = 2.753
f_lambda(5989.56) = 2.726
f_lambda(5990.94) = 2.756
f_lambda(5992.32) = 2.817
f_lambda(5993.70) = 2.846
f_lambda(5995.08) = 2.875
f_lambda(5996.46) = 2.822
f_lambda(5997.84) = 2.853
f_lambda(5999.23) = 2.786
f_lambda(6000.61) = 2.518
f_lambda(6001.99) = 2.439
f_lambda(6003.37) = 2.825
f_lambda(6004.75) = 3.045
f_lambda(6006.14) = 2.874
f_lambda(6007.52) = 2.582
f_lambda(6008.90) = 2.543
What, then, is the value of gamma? 0.0107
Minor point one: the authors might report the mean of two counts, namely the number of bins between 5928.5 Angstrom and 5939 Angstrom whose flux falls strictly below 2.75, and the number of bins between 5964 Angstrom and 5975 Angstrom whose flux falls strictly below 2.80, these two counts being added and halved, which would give 5.5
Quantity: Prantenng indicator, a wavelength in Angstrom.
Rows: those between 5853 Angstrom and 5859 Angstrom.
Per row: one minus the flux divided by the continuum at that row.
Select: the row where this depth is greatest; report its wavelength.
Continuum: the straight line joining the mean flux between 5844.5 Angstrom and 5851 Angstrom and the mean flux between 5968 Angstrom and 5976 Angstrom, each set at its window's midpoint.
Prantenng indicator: 5858.62 Angstrom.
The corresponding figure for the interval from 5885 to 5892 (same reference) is 5889.73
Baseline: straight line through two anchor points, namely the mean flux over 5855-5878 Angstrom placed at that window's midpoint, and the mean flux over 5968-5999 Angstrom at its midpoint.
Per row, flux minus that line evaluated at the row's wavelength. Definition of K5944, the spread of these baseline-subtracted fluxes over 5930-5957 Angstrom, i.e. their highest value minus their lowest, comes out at 0.43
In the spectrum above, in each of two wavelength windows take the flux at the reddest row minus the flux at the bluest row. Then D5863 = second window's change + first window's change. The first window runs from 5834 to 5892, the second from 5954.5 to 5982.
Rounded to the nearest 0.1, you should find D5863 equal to 0.0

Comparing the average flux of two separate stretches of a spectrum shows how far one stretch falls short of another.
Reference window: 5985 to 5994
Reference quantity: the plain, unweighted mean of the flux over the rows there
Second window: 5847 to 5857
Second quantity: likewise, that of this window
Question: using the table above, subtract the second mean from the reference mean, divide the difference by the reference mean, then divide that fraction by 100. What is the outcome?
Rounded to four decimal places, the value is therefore 0.0003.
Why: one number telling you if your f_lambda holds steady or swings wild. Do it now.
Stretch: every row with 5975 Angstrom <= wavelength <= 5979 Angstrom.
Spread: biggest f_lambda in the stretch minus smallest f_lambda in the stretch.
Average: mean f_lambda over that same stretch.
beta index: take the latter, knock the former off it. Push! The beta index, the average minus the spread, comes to 2.72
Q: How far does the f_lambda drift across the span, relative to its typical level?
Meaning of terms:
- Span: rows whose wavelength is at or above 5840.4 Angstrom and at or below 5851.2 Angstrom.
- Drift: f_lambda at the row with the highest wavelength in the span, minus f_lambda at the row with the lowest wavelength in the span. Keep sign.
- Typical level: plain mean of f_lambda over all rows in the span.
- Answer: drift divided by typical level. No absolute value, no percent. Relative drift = -0.08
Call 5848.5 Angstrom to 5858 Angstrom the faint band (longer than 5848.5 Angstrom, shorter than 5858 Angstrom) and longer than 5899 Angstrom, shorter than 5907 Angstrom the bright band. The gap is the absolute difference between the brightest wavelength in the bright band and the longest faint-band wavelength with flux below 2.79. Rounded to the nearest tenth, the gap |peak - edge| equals 44.7 Angstrom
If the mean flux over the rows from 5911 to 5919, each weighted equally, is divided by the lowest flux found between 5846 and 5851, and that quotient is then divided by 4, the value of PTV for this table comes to 0.25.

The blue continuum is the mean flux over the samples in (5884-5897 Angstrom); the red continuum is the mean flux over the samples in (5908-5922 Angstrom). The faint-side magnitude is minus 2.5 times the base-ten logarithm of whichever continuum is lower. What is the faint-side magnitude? -0.98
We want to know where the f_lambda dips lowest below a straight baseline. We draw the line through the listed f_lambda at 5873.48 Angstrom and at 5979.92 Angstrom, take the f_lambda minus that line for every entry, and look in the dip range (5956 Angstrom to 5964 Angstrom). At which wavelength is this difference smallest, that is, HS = 5957.93 Angstrom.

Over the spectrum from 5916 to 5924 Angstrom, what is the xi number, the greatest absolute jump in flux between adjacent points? 0.10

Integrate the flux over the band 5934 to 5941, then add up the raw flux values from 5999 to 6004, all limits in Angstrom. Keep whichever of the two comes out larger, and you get 18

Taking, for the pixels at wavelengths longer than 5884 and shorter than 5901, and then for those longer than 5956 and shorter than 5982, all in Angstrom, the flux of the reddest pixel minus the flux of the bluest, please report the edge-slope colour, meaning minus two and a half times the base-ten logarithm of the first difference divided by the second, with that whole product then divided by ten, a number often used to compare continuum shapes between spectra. -0.05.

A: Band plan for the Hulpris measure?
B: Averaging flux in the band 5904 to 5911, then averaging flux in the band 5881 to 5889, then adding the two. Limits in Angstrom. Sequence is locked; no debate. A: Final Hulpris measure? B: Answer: 5.32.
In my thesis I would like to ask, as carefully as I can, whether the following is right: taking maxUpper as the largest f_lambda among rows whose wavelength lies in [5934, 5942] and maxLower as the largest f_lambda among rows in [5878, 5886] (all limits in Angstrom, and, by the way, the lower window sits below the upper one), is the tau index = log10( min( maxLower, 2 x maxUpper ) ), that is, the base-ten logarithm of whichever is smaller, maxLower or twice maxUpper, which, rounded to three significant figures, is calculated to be 0.432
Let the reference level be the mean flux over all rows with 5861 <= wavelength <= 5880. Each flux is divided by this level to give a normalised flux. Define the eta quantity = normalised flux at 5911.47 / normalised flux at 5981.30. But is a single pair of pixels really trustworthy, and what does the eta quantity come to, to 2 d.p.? 1.03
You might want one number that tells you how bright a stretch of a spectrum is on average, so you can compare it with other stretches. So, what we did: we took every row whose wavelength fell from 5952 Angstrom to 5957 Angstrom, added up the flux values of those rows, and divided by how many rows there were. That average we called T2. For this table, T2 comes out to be 2.76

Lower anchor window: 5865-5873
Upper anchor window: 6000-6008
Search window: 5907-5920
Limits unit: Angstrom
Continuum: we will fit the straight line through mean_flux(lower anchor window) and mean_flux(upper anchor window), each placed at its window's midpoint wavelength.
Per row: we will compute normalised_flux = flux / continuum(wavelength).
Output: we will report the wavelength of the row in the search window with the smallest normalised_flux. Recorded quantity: 5916.91 Angstrom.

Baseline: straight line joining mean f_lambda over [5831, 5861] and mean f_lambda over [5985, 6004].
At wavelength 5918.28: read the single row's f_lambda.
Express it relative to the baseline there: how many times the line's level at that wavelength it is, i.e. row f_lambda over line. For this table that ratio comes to 0.90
